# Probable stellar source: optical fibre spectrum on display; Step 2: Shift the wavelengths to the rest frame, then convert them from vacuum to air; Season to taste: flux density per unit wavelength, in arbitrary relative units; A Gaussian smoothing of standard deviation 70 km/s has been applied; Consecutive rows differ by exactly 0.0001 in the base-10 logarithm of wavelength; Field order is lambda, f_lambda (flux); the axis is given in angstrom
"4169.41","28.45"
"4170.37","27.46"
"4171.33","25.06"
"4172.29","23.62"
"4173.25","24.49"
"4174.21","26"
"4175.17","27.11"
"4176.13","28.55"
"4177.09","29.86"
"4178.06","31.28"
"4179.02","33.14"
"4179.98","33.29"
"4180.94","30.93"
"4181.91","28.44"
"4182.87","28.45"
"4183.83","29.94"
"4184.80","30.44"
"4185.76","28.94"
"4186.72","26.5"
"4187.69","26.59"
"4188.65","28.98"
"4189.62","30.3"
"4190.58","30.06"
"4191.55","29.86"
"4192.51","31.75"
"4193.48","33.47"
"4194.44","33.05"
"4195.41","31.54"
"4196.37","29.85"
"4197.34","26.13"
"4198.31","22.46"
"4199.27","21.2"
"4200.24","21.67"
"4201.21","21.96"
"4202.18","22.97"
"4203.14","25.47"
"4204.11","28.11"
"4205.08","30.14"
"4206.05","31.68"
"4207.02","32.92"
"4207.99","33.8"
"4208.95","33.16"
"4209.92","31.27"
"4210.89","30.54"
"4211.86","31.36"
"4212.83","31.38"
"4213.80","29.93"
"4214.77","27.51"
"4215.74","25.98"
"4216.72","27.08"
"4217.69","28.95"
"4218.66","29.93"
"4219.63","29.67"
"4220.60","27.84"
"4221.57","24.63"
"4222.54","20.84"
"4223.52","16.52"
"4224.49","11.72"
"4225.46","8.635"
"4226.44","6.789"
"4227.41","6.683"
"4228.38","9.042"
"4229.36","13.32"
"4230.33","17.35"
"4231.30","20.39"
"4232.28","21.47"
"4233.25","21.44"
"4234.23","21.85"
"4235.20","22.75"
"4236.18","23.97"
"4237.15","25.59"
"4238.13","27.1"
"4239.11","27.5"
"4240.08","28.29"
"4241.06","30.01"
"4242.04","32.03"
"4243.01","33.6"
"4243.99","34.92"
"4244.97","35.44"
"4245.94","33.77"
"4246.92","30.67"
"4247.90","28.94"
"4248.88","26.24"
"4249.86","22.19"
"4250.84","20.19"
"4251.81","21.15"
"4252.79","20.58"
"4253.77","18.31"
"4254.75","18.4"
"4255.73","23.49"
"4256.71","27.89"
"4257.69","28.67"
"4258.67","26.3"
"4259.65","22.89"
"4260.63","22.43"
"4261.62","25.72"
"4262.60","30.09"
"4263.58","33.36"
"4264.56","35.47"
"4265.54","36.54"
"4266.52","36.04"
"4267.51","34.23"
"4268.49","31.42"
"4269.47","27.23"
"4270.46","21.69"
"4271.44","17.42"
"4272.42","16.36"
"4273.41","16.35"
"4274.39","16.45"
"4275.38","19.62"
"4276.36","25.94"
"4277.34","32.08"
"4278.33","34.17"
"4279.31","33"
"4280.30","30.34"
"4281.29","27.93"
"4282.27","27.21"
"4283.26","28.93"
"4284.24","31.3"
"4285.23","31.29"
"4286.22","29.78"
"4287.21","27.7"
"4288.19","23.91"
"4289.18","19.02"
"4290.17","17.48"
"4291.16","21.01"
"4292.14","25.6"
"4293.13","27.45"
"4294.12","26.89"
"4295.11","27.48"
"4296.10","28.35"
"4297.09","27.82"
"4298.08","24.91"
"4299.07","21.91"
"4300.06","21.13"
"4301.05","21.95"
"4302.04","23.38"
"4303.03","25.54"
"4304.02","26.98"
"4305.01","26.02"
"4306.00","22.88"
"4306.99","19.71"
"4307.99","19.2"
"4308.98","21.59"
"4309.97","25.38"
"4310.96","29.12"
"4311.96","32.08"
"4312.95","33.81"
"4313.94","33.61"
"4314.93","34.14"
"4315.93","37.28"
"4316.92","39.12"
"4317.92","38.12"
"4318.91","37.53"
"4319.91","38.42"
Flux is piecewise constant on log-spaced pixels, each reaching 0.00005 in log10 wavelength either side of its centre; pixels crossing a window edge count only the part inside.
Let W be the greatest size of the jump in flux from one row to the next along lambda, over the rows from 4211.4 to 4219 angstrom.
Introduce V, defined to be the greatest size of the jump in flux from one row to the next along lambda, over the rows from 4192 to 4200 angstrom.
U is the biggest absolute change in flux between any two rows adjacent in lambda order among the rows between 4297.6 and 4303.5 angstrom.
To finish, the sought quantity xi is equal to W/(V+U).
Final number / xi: 0.36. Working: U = 3.0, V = 3.7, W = 2.42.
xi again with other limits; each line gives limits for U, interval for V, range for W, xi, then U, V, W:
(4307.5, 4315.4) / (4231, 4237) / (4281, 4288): 0.47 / 3.8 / 1.2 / 2.37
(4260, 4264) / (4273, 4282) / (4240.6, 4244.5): 0.19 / 4.4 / 6.3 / 2.02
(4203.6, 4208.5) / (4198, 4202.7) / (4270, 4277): 1.92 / 2.0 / 1.3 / 6.32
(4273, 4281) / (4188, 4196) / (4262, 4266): 0.40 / 6.3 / 1.9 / 3.27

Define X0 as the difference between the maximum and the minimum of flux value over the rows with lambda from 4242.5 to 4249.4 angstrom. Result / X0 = 9.2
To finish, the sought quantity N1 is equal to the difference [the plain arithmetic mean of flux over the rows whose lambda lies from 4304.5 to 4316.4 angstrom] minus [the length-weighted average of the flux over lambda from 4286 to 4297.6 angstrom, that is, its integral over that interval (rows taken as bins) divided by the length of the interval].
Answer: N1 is 2.8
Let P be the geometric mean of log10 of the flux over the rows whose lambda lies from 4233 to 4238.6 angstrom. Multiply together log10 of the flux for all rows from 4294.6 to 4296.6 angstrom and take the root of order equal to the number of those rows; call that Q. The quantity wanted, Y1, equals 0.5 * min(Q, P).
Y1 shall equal 0.687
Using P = 1.37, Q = 1.45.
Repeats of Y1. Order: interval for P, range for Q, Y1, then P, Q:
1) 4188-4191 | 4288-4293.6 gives 0.672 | 1.47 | 1.34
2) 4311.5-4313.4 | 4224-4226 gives 0.500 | 1.52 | 1.00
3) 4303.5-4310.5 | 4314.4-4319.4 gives 0.680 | 1.36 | 1.57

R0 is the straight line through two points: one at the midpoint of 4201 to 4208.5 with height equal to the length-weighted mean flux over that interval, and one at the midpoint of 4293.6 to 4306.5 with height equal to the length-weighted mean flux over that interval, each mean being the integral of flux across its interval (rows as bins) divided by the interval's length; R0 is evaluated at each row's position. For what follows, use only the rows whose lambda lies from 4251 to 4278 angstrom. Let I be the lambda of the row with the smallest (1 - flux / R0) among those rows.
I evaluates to 4265.54 angstrom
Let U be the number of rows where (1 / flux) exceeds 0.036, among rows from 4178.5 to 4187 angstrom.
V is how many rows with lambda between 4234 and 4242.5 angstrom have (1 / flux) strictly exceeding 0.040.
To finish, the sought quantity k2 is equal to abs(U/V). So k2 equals 0.3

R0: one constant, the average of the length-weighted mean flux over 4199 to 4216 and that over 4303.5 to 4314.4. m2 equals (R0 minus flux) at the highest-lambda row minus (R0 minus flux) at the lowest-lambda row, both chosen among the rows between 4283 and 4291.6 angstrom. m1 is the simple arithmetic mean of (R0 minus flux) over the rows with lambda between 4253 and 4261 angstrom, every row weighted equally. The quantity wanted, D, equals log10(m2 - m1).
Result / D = 0.60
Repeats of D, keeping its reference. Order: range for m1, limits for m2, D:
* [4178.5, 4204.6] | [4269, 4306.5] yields 0.72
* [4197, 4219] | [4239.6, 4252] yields 0.89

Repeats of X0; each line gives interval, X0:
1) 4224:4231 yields 10.7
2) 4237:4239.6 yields 1.9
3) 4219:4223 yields 8.8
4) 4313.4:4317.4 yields 5.5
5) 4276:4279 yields 8.2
